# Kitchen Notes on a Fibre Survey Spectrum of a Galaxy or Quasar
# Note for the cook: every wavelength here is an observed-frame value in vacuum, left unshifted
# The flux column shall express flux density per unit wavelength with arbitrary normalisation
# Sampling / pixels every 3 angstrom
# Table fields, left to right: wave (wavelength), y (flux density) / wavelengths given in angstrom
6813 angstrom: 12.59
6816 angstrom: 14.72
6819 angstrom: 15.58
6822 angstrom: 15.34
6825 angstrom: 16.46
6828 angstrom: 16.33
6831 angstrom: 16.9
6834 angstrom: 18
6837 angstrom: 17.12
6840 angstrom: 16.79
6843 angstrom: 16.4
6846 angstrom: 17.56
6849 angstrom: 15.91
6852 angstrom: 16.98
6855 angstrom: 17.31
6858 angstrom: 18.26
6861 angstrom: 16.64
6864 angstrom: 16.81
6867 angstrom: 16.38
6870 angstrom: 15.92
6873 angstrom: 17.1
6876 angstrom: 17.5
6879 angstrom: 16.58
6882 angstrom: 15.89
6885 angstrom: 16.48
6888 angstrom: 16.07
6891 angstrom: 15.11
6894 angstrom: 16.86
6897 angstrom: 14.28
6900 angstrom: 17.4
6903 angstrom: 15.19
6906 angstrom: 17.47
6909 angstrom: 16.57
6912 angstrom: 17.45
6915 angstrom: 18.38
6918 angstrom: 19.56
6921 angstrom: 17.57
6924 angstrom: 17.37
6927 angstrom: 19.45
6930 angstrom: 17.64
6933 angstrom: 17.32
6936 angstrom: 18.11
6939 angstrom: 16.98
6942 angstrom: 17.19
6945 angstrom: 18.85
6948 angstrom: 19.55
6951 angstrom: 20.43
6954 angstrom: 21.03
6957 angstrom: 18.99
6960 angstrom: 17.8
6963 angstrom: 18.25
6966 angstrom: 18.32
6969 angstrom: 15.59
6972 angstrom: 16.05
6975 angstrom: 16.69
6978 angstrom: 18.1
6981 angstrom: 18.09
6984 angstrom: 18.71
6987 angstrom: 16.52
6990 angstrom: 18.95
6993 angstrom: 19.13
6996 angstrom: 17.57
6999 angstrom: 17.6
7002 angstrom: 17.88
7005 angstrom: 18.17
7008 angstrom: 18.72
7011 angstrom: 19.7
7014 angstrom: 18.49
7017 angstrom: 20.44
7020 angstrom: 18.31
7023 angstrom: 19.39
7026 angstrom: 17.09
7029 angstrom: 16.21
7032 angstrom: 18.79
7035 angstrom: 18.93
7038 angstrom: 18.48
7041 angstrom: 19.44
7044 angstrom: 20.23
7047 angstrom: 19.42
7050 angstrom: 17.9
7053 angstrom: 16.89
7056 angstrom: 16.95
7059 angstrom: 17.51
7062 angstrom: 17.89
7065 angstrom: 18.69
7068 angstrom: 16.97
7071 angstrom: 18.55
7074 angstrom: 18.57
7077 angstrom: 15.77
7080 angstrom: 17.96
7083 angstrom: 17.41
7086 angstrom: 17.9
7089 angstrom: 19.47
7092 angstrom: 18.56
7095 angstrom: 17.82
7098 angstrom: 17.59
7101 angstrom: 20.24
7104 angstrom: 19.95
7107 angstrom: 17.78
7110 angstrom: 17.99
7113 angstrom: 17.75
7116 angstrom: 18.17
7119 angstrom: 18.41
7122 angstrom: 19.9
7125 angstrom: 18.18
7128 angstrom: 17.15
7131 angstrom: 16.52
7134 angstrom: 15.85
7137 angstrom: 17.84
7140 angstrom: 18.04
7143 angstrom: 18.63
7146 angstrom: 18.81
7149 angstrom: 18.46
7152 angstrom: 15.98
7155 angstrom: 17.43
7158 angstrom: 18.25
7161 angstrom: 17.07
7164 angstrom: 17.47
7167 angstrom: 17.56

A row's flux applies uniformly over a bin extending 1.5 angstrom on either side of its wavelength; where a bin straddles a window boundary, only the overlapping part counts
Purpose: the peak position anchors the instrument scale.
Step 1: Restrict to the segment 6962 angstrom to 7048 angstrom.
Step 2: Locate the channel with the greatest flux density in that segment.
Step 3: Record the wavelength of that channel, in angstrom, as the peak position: 7017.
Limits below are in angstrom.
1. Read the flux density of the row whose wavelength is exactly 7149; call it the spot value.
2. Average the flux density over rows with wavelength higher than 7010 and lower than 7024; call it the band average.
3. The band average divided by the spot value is 1.04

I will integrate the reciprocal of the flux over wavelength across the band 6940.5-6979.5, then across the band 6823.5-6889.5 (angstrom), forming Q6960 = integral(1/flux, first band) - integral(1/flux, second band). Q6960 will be -1.8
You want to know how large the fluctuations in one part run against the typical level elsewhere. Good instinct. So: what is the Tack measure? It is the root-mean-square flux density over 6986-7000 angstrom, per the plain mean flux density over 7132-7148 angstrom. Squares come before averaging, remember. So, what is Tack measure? 1.01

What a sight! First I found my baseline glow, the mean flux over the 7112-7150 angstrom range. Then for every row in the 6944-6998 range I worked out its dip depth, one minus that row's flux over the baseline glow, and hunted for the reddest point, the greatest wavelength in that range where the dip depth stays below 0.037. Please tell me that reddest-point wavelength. 6996 angstrom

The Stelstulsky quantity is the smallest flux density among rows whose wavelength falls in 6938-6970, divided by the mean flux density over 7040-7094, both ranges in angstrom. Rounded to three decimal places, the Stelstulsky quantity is 0.861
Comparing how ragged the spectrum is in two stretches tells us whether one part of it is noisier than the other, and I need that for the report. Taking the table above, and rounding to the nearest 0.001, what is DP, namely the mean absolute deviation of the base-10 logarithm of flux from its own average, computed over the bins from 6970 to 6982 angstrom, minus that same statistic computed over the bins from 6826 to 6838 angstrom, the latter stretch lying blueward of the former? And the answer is 0.010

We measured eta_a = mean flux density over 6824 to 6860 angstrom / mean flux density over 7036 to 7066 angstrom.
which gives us 0.93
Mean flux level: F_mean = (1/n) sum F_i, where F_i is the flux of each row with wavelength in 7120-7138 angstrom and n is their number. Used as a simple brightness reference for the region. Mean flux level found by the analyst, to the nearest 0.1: 17.6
